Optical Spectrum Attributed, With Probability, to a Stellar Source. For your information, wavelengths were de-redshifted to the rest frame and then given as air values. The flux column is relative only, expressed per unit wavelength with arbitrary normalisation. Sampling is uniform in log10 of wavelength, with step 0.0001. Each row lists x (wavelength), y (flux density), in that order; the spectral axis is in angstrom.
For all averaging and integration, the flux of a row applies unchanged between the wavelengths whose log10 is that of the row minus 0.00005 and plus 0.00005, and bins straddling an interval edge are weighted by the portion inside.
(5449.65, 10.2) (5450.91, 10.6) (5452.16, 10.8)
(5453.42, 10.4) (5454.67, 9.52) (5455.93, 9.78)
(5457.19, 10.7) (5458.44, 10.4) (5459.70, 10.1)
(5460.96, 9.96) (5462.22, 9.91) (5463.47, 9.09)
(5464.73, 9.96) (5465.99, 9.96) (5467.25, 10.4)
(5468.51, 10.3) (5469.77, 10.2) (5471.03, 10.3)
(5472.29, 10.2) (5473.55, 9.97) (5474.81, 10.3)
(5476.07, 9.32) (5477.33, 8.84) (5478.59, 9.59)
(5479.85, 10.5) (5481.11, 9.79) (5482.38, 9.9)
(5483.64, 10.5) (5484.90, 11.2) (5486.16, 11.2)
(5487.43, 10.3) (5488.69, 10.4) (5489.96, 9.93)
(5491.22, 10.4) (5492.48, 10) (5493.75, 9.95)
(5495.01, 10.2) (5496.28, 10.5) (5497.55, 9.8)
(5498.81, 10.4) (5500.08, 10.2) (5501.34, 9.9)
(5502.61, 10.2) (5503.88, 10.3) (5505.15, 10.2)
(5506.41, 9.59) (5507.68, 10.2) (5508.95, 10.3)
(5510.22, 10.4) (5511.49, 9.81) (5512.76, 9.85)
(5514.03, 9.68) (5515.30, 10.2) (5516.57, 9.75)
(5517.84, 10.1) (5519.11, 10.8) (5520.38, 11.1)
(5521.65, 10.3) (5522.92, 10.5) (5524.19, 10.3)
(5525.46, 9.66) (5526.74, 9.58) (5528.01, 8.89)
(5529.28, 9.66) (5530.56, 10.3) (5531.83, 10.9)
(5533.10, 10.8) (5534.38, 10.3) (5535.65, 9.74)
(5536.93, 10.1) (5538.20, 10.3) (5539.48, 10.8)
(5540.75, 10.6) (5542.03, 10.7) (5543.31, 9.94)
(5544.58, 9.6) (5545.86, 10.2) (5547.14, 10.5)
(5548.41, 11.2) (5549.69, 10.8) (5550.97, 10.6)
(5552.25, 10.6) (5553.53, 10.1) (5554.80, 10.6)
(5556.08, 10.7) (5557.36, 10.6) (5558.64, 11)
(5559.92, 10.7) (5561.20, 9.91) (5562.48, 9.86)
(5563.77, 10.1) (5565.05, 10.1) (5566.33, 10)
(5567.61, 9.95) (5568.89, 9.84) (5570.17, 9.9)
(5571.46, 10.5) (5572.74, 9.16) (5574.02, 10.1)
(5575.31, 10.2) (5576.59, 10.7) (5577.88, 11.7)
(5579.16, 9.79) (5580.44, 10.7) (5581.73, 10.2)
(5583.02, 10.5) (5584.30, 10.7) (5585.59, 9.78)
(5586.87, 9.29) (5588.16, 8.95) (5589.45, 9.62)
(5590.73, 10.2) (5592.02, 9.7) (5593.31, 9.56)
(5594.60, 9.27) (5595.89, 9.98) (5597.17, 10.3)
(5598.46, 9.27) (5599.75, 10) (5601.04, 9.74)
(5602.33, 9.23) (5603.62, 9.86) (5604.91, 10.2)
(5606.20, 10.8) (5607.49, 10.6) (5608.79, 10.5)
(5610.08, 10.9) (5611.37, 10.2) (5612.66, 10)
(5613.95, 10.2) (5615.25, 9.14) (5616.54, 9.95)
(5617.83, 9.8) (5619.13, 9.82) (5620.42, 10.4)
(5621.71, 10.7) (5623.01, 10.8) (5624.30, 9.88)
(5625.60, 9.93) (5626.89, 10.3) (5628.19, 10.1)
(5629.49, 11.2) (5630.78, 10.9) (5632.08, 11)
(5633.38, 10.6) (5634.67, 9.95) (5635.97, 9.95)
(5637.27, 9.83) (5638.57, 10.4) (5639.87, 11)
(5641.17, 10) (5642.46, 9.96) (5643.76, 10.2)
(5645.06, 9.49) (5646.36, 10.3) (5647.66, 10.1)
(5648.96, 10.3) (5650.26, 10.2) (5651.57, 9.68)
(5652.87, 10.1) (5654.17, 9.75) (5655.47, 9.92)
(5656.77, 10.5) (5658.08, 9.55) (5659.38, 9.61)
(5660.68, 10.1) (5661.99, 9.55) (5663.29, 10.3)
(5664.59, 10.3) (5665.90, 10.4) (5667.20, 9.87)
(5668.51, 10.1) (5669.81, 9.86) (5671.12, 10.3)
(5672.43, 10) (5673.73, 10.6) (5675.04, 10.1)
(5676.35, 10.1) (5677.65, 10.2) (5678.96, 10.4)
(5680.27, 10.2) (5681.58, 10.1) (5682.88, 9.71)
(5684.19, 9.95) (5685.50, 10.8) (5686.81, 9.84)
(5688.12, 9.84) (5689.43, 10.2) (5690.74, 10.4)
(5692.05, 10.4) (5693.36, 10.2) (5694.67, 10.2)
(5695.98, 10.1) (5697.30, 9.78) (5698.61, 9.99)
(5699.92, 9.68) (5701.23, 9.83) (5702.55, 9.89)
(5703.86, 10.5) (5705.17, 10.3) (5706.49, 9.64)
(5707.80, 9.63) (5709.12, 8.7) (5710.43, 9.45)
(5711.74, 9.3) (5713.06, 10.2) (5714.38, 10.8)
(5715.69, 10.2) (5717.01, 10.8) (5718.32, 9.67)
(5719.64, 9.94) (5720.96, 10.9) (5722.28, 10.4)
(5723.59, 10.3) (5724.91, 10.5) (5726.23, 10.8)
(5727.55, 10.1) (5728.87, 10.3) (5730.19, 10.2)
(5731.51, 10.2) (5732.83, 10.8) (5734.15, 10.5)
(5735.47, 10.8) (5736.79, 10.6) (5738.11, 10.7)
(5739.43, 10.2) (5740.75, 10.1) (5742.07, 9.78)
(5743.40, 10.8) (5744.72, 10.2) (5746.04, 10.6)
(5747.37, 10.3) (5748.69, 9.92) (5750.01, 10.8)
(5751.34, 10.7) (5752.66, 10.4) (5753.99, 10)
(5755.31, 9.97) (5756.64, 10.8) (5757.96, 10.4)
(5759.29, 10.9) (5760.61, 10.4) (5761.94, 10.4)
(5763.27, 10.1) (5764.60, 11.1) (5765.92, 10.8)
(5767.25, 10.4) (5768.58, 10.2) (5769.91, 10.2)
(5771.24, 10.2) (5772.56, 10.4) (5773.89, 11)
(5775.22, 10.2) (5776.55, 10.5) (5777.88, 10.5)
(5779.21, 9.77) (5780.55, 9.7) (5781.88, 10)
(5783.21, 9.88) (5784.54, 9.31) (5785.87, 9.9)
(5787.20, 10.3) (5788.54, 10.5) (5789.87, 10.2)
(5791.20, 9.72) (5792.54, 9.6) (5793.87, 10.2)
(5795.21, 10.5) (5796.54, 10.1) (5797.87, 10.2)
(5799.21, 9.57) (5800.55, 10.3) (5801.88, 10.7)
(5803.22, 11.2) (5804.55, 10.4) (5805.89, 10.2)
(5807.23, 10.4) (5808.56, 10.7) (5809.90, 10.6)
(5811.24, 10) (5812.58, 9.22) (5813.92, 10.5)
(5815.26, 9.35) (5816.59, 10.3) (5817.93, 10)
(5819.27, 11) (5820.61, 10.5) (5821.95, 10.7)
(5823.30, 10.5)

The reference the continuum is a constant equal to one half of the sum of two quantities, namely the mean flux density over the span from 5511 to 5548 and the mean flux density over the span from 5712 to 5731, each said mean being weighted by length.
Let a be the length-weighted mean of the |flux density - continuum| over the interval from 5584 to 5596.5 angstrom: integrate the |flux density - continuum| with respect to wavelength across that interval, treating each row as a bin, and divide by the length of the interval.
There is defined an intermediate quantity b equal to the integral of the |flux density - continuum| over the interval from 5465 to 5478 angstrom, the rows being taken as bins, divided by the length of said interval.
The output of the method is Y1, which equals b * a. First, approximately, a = 0.65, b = 0.33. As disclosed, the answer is 0.216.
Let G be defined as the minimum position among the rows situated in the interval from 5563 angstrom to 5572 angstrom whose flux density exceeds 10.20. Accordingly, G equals 5571.46 angstrom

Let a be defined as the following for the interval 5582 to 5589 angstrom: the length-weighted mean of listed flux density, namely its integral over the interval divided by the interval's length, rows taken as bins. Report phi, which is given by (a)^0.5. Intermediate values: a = 9.9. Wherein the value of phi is 3.14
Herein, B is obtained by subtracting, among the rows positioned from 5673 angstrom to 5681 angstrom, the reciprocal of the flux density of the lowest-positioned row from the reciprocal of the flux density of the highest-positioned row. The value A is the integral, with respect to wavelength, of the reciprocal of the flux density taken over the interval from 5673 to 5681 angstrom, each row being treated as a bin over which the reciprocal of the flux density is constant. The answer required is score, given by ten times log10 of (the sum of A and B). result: -1.06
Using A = 0.780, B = 0.004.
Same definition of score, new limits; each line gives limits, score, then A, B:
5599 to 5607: -0.99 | 0.804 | -0.007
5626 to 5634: -1.26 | 0.751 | -0.003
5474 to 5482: -0.81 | 0.824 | 0.005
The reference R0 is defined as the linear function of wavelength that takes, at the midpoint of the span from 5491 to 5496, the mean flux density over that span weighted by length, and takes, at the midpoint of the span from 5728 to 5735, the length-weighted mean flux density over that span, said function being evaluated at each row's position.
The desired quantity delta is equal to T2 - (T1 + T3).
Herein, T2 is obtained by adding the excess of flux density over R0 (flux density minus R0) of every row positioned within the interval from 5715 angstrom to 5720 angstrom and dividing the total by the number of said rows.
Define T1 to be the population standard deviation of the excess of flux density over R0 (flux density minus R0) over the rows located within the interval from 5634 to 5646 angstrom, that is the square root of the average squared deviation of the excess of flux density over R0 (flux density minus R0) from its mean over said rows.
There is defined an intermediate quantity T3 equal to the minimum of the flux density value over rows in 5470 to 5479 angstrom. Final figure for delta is -9.5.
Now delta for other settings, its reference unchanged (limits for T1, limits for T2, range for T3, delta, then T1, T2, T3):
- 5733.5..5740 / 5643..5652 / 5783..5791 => -9.8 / 0.21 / -0.27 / 9.31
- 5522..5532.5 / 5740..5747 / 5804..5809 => -10.9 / 0.60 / -0.12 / 10.2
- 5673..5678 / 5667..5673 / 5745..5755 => -10.4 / 0.21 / -0.31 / 9.92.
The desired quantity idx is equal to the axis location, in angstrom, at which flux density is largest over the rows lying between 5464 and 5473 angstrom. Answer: 5467.25 angstrom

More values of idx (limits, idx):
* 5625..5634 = 5629.49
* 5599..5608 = 5606.20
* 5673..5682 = 5673.73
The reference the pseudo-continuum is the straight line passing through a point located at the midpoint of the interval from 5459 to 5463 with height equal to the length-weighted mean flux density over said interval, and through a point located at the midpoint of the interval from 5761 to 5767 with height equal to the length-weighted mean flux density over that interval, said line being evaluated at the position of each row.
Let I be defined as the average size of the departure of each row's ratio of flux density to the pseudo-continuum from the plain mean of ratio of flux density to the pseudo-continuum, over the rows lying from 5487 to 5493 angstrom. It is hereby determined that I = 0.019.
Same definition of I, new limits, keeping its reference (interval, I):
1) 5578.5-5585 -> 0.030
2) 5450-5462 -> 0.037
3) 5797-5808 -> 0.028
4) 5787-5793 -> 0.031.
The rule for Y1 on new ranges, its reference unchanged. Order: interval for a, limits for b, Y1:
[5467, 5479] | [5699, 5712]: 0.225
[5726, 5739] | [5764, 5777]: 0.081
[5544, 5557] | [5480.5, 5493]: 0.156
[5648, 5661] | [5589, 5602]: 0.177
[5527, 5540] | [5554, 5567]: 0.164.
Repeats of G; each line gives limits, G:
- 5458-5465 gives 5458.44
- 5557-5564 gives 5557.36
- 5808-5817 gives 5808.56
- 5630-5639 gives 5630.78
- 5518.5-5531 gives 5519.11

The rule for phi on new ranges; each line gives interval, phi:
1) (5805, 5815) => 3.19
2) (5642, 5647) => 3.16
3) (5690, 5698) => 3.19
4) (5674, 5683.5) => 3.18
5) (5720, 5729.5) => 3.23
